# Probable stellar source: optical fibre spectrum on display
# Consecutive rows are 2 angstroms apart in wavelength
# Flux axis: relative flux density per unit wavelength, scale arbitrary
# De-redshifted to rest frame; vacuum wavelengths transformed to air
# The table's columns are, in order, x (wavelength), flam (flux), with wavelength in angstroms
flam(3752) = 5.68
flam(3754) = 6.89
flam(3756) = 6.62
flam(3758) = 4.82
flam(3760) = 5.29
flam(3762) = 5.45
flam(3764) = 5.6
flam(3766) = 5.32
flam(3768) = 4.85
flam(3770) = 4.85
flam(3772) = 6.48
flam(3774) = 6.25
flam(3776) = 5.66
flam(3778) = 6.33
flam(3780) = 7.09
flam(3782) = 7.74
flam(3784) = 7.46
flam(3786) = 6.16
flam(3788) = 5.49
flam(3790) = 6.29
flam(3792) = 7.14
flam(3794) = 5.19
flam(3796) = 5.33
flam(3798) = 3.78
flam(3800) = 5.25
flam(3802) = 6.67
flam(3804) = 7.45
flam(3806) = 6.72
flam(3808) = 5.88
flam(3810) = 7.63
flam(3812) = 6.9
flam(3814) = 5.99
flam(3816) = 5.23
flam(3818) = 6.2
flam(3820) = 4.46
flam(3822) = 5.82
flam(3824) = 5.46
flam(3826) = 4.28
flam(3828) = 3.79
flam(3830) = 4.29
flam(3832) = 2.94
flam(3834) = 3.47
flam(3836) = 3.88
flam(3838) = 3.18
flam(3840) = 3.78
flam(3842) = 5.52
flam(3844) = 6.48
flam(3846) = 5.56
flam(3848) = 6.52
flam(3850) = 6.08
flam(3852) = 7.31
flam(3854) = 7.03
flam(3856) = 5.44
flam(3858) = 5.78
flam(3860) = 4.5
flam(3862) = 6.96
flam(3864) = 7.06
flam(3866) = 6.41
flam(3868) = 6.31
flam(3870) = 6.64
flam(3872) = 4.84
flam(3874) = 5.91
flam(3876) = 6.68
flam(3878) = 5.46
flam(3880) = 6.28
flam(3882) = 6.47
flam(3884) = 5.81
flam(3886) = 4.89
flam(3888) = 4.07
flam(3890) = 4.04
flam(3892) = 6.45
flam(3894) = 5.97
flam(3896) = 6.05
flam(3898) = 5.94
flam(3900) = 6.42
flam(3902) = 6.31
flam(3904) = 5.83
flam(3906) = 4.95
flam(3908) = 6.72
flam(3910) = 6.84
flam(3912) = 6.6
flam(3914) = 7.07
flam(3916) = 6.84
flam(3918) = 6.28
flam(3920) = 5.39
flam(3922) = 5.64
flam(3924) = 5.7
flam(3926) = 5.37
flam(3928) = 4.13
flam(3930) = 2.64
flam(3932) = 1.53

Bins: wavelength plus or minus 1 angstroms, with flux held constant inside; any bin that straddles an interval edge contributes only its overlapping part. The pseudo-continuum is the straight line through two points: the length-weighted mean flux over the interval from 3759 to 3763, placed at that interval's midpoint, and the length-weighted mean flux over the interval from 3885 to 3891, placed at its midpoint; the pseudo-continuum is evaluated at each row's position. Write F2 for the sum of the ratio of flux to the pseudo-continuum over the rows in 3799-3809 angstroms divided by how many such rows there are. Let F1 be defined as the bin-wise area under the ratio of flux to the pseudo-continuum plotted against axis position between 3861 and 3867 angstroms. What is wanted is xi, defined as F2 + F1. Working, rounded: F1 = 9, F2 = 1.27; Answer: 10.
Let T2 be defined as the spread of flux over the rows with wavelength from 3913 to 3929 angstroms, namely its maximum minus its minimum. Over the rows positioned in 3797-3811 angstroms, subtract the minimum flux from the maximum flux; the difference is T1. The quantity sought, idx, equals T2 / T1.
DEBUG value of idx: 0.76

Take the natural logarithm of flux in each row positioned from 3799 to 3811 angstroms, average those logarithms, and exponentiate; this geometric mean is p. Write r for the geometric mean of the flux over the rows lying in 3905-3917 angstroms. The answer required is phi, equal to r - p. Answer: -0.09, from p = 6.5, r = 6.5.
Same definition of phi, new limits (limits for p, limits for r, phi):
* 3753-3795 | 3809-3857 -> -0.86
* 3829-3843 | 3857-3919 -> 2.16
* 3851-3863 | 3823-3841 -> -2.24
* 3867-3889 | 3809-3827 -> -0.01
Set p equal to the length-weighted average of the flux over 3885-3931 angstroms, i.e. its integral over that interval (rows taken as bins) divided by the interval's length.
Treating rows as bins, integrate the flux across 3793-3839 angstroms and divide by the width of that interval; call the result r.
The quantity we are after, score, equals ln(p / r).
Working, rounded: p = 5.7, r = 5.2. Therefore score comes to 0.08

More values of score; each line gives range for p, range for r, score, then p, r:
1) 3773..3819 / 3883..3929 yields 0.08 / 6.3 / 5.8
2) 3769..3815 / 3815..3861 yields 0.21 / 6.2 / 5.1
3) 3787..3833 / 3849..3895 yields -0.06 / 5.6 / 5.9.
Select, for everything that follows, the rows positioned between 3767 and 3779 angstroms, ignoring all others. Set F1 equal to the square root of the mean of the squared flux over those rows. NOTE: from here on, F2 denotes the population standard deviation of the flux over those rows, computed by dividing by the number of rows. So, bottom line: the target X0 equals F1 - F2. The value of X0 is 5.10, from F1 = 5.8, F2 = 0.7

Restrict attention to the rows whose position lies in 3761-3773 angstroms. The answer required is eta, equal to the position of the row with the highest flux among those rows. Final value 3772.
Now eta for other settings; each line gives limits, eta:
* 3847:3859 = 3852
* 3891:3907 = 3892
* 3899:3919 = 3914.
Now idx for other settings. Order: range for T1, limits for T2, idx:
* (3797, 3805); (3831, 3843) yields 0.70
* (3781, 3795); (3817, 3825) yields 0.68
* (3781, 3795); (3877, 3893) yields 0.95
